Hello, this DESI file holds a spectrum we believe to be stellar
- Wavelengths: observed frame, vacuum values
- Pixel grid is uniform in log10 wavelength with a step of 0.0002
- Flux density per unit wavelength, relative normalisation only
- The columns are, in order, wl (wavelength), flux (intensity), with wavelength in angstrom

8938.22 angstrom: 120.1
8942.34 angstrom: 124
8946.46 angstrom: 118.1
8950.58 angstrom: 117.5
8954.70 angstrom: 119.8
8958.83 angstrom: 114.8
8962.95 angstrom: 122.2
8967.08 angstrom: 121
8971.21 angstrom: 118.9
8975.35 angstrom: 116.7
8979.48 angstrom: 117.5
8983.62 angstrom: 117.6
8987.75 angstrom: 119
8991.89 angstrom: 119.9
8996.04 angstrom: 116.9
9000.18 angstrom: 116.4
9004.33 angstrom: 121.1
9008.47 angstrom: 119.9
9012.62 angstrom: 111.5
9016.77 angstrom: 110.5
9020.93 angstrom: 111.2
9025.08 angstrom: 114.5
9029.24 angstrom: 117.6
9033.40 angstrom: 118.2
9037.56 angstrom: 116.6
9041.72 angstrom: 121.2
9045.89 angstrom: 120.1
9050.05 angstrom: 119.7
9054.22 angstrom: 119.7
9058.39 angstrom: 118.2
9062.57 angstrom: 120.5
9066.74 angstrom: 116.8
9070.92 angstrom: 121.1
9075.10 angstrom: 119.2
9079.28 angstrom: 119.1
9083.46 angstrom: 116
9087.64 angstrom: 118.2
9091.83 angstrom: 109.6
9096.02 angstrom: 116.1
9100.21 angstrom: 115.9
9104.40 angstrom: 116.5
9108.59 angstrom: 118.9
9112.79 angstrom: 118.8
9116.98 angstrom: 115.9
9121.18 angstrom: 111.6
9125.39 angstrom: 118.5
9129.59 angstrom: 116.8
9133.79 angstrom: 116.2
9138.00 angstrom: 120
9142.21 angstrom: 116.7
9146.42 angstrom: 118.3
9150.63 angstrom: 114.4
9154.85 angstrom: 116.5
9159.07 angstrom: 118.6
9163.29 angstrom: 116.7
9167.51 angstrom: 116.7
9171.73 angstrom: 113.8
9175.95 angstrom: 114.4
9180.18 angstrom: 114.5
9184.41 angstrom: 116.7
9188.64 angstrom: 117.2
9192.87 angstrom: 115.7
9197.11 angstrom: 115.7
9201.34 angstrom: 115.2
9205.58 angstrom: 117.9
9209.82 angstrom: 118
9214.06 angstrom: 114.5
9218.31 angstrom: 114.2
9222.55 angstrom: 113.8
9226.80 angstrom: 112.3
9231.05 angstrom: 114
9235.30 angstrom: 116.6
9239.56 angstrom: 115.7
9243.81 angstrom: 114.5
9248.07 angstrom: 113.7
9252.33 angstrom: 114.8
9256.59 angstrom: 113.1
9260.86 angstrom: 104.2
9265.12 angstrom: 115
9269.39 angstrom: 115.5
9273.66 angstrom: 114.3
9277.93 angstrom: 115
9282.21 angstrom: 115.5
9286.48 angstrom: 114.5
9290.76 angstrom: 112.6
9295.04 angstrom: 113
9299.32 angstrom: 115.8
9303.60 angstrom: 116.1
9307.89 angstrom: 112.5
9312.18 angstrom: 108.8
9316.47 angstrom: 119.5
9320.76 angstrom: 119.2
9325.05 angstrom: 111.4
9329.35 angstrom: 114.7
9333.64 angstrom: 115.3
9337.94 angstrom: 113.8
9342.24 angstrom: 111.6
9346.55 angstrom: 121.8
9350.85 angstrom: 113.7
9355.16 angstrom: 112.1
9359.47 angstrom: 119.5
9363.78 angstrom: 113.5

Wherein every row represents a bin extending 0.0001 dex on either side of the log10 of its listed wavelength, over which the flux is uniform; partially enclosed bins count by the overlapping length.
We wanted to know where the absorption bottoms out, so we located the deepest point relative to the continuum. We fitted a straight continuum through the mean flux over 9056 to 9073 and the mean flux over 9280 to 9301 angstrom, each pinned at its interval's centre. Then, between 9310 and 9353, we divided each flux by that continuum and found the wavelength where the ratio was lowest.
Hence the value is 9312.18 angstrom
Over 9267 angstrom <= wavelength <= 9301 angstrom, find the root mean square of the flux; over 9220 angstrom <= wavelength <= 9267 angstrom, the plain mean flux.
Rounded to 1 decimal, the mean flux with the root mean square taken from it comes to -1.1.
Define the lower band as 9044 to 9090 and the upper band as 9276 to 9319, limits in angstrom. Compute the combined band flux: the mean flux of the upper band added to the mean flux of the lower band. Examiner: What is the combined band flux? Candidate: 233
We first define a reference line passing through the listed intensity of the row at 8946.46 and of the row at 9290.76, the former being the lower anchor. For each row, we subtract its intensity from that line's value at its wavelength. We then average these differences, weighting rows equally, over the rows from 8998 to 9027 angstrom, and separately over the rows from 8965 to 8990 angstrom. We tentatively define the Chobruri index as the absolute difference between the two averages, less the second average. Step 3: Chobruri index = 3.7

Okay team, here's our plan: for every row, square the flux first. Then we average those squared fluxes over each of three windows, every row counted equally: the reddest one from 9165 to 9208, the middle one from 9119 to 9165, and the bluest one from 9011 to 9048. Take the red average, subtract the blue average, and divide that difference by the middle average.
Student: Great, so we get 0.00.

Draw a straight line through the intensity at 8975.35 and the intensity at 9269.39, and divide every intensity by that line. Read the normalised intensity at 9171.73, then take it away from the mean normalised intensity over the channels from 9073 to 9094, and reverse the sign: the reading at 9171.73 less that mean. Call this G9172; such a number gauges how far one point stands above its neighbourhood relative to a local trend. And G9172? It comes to -0.019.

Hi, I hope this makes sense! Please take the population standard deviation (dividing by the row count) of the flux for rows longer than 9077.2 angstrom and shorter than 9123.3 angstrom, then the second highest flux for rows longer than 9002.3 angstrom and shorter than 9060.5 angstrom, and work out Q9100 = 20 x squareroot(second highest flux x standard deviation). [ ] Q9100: 374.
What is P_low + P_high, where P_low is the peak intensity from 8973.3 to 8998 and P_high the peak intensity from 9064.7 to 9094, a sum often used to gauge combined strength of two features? 241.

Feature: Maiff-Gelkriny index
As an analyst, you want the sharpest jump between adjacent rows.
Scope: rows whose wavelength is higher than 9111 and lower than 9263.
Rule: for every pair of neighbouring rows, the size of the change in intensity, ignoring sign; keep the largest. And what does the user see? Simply 8.9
